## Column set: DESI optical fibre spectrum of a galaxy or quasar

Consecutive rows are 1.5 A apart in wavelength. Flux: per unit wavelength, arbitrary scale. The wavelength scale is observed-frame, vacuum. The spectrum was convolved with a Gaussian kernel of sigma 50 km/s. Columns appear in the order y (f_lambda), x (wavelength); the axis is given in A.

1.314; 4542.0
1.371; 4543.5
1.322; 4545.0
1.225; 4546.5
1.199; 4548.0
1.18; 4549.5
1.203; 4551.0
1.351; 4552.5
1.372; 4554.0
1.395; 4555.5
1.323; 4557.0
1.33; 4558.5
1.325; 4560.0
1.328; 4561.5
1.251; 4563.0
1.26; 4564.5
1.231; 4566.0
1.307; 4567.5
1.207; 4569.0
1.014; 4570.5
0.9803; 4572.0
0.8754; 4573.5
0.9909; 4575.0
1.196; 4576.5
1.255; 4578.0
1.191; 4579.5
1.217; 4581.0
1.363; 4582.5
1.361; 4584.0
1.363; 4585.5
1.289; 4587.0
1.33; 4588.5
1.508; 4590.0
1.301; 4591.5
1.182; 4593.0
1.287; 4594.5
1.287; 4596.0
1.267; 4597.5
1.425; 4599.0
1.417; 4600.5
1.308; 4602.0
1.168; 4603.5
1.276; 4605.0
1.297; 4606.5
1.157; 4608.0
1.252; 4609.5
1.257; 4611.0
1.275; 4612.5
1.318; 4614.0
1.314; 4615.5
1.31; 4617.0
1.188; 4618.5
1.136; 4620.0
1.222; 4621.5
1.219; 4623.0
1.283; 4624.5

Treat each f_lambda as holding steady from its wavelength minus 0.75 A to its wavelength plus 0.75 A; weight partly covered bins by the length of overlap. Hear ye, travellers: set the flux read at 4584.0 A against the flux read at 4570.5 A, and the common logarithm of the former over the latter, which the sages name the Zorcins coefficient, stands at 0.13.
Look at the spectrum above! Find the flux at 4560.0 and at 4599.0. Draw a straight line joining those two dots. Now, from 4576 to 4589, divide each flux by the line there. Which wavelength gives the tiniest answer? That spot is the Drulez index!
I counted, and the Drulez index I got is 4579.5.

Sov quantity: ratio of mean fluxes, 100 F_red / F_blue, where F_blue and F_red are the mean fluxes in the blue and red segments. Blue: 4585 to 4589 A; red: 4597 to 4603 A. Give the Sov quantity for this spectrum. 102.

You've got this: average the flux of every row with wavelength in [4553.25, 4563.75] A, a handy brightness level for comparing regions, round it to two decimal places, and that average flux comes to 1.33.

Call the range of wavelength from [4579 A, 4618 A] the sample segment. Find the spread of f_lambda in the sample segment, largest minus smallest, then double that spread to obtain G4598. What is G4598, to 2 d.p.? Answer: 0.70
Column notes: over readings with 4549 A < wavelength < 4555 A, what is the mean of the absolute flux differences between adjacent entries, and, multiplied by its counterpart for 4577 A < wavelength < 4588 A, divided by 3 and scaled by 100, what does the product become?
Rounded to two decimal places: 0.11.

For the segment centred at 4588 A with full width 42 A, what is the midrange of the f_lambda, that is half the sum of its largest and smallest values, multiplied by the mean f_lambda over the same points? 1.48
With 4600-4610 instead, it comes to 1.63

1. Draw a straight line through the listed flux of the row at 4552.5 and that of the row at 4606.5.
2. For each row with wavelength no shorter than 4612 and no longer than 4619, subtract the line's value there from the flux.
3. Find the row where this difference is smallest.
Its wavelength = 4618.5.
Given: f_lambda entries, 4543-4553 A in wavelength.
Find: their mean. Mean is 1.26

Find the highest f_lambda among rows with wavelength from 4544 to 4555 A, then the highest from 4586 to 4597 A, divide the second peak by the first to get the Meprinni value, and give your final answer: 1.10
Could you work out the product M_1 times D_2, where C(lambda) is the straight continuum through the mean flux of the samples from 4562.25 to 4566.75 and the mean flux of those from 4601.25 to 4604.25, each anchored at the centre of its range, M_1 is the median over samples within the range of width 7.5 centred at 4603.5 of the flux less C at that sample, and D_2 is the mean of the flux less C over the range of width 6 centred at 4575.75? -0.010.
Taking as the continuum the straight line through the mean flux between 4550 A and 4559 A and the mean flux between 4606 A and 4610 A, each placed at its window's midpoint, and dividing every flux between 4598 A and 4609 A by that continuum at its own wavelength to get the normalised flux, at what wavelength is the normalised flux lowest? 4608.0 A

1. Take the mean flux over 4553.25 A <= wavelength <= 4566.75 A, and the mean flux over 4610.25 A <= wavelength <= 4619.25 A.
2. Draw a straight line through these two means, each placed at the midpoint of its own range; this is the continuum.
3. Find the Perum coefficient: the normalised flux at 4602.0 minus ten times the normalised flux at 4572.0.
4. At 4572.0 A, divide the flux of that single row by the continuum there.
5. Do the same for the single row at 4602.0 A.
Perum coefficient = -6.5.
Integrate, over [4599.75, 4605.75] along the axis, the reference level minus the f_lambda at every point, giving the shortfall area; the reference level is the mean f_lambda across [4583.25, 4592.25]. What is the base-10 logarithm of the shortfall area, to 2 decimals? -0.40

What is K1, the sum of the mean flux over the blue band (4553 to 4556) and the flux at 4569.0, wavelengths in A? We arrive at 2.59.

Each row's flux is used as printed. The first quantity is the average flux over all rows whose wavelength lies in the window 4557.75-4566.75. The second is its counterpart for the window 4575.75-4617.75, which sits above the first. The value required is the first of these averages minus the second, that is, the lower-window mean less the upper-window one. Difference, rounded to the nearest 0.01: 0.00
